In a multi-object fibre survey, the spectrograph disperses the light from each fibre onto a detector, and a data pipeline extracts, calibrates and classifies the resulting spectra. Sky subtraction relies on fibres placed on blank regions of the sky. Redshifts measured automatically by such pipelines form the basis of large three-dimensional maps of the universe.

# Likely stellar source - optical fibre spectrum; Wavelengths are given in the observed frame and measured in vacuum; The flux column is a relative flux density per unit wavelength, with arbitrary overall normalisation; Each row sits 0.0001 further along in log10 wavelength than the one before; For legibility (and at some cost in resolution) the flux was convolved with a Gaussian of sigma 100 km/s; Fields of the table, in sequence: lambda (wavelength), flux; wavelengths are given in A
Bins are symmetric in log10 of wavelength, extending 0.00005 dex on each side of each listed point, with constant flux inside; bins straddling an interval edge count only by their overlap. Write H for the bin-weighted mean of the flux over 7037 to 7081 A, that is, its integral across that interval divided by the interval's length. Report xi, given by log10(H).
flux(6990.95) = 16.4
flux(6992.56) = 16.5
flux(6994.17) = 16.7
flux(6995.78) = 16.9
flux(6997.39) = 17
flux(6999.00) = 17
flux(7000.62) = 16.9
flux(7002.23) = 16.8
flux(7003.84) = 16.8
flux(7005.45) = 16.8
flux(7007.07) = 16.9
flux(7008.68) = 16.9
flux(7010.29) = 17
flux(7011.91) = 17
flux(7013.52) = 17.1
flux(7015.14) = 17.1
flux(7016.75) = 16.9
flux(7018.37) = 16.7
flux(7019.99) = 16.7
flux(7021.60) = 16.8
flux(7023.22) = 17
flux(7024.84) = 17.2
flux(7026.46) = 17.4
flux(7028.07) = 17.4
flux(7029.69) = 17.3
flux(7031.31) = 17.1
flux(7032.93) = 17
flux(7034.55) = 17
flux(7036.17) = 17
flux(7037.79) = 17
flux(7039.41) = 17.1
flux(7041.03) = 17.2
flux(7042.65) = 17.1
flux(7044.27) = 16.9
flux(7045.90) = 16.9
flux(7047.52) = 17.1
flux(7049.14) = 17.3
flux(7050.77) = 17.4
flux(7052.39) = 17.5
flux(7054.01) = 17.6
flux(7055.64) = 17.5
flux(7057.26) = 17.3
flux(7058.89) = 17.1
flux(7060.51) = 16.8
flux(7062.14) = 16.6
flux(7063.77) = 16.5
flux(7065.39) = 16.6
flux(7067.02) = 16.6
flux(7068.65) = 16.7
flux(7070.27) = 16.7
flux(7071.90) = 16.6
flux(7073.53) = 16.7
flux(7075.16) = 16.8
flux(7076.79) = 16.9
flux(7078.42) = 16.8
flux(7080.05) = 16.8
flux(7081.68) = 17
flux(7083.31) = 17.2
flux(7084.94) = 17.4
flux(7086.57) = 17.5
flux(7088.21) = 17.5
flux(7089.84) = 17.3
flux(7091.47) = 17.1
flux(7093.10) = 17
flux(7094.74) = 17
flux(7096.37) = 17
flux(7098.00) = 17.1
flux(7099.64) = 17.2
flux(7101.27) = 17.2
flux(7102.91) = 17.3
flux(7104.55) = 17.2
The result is 1.23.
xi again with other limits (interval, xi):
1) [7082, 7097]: 1.24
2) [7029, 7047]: 1.23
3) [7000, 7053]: 1.23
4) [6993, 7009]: 1.23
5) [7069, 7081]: 1.22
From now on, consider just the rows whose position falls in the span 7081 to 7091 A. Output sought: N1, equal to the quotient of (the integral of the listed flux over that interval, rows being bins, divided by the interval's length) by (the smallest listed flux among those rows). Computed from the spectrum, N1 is 1.02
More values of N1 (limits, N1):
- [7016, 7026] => 1.01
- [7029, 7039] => 1.00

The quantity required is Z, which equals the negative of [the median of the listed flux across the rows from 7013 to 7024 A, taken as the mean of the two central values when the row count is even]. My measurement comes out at -16.9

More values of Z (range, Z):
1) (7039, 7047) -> -17.1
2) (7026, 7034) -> -17.3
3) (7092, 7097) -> -17.0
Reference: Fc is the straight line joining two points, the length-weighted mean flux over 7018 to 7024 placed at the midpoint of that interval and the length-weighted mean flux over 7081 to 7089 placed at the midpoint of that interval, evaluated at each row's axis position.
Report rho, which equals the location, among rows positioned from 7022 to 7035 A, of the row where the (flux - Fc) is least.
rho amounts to 7034.55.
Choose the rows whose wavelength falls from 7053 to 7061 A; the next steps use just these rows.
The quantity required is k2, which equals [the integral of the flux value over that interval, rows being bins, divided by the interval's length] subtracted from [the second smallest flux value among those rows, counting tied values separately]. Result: -0.19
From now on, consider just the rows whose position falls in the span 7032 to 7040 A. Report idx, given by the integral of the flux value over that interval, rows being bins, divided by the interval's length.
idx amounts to 17.0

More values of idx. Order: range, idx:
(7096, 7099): 17.1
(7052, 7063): 17.2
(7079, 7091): 17.2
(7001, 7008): 16.8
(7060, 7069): 16.6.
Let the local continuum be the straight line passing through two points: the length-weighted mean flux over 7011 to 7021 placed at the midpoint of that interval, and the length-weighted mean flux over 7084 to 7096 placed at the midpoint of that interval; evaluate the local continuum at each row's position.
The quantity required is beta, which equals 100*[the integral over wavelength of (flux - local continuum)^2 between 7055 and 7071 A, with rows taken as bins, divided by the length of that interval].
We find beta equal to 19.7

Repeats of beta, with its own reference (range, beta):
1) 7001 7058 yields 4.8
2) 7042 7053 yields 5.5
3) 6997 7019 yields 1.5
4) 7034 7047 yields 1.0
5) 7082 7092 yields 3.4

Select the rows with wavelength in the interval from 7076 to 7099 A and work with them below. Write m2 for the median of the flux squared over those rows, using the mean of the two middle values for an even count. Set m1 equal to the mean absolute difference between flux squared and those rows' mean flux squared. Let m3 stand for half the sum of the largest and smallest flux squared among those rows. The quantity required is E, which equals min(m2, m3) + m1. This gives 297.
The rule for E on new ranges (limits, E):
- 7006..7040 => 294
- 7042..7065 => 300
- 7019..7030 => 299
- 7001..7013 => 288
